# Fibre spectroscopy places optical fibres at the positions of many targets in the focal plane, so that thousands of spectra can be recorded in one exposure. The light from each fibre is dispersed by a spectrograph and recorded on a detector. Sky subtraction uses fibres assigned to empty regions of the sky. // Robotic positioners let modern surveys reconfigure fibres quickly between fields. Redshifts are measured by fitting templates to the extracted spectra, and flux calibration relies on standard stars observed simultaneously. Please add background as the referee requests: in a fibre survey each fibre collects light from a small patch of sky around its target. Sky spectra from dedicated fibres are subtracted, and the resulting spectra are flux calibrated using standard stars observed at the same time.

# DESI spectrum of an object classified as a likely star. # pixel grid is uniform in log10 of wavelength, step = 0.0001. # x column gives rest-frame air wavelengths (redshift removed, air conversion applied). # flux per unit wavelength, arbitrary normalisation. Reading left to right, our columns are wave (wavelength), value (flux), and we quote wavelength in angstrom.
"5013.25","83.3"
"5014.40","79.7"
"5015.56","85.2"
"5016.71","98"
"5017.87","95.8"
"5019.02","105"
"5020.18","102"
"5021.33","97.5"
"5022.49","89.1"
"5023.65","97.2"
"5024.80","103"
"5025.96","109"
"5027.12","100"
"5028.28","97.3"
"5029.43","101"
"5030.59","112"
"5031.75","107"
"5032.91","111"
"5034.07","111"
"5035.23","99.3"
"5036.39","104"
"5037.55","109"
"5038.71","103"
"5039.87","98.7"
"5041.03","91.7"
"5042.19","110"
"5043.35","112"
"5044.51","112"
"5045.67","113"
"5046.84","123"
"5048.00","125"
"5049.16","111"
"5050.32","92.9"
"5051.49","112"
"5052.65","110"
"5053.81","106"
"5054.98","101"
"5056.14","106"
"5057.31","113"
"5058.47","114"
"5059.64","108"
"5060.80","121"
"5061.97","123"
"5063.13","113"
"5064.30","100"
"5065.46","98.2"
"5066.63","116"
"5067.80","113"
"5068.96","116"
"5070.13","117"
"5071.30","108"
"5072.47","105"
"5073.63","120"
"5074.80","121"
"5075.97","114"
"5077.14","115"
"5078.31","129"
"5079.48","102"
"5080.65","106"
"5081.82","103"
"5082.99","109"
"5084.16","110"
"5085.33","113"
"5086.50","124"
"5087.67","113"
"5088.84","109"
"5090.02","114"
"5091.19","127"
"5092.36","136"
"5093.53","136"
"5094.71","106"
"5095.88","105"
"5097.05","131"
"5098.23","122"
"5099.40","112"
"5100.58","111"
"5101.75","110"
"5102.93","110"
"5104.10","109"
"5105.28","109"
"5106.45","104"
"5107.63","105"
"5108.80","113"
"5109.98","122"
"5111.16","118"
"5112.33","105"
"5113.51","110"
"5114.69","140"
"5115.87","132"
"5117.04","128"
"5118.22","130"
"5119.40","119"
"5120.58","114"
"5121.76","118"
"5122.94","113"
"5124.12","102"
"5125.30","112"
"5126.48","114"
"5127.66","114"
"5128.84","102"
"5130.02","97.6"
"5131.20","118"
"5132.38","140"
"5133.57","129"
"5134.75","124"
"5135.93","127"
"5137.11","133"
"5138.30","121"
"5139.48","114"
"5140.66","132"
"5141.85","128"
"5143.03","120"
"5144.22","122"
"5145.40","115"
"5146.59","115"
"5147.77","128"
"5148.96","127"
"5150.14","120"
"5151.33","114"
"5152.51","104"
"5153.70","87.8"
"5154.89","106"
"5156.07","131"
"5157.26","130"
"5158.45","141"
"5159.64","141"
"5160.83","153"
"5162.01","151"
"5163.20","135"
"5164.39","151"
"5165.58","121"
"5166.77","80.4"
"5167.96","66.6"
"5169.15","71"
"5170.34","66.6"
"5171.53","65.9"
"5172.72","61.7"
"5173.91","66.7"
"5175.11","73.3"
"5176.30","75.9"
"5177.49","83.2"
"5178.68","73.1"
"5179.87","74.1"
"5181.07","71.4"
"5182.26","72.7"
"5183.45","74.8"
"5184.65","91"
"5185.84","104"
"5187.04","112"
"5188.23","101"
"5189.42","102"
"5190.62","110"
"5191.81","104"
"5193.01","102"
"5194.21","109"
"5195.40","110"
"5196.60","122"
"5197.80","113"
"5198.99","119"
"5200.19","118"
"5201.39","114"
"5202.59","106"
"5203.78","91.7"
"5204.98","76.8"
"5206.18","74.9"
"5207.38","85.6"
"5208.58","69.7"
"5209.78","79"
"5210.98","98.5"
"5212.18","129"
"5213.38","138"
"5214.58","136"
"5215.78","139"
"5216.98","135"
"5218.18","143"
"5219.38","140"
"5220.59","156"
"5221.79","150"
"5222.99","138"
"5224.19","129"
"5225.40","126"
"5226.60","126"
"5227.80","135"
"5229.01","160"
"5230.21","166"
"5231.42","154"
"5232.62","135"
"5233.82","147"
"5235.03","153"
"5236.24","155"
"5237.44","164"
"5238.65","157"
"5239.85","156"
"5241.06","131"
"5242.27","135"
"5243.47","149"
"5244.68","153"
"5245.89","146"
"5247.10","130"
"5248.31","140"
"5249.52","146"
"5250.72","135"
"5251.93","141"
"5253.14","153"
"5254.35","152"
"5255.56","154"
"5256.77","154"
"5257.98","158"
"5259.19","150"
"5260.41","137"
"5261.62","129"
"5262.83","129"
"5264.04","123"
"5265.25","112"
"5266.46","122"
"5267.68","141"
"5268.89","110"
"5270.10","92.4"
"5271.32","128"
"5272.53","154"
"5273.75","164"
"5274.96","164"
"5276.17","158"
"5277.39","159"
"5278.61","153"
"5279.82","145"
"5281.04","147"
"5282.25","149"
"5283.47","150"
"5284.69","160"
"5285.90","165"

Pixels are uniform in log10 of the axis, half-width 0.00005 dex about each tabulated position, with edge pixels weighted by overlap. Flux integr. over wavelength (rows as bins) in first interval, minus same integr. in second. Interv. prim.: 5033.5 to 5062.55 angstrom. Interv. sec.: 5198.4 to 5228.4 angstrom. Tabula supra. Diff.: -373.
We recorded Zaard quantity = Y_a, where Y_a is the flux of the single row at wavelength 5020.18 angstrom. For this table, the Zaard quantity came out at 102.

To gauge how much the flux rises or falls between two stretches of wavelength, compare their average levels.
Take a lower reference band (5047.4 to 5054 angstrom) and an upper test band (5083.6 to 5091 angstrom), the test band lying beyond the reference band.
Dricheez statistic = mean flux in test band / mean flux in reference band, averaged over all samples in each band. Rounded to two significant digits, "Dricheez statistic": 1.0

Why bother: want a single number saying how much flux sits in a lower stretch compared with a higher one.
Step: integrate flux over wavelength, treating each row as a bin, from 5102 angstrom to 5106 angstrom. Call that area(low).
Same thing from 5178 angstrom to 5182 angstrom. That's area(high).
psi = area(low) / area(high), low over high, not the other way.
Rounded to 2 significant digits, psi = 1.5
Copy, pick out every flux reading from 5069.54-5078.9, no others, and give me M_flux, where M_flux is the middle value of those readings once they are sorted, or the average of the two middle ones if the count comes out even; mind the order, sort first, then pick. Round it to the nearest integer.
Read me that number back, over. 116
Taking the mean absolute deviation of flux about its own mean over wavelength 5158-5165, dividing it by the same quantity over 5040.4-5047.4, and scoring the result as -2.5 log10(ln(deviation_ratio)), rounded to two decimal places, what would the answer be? 5.38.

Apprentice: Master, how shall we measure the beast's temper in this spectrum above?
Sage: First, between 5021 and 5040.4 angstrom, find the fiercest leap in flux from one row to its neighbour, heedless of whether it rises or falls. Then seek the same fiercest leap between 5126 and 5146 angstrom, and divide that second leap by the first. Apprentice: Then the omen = 1.9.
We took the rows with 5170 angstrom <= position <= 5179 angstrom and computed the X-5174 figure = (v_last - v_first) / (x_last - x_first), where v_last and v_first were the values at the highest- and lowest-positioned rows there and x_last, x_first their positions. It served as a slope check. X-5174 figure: 0.8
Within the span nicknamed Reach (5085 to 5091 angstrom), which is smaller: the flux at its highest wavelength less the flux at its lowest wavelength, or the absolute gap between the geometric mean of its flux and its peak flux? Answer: 1.0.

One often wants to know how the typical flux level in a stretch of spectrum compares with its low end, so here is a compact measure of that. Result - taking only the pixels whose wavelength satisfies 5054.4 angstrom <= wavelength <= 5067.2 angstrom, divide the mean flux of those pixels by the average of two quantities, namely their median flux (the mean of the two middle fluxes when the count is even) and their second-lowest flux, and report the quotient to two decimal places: 1.04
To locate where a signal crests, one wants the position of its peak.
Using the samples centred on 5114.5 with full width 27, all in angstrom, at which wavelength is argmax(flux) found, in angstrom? 5114.69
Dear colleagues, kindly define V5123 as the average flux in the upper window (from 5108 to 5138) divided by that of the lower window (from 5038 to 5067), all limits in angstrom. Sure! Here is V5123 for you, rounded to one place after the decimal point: 1.1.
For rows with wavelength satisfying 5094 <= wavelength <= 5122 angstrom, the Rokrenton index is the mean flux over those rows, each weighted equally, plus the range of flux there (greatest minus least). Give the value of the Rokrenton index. 152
